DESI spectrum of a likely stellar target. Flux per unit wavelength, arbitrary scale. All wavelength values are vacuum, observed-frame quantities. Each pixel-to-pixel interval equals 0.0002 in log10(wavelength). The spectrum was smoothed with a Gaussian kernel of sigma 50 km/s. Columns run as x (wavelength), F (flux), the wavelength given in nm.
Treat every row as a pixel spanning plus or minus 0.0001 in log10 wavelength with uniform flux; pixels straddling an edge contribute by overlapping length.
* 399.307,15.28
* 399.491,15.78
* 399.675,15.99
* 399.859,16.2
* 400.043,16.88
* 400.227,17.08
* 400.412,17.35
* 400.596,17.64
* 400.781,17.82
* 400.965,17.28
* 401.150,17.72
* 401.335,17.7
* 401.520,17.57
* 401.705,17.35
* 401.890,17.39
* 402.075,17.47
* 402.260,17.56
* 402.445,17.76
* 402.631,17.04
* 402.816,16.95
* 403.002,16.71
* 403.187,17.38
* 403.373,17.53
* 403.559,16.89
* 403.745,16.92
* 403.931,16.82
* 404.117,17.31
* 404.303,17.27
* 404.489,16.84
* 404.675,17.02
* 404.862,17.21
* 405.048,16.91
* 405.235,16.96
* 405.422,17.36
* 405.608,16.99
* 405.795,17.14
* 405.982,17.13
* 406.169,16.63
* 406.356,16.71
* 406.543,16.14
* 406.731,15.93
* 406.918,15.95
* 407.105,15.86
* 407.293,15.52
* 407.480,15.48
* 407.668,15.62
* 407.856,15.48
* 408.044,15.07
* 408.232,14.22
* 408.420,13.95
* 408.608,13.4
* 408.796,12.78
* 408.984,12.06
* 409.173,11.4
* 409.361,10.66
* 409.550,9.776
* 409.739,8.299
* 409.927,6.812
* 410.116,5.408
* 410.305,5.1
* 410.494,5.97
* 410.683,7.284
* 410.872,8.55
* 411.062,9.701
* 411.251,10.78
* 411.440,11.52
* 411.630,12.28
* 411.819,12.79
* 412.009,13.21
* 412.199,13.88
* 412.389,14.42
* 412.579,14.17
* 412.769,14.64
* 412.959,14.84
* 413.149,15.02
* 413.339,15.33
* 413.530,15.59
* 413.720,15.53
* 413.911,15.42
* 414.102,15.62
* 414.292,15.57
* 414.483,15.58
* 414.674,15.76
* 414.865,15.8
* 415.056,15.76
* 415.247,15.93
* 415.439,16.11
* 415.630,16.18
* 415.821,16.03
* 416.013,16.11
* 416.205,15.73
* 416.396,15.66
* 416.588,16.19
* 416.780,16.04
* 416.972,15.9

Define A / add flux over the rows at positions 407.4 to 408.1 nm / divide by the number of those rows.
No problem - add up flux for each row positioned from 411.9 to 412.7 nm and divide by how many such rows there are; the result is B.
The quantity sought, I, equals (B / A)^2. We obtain 0.82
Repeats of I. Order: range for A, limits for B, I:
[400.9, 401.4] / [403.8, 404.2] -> 0.94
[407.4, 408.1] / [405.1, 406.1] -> 1.23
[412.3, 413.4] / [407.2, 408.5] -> 1.04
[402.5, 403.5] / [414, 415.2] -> 0.84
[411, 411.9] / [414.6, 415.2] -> 1.91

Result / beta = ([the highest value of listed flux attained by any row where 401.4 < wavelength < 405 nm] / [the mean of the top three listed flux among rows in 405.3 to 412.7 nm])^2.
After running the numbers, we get 1.1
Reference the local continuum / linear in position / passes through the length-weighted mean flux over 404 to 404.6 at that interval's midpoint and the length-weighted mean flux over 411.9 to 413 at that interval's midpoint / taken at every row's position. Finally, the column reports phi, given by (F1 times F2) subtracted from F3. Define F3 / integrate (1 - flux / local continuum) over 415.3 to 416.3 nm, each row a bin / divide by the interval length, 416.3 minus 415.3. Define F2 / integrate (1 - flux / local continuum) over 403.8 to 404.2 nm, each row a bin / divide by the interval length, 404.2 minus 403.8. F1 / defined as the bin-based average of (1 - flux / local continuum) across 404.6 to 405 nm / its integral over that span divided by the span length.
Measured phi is -0.24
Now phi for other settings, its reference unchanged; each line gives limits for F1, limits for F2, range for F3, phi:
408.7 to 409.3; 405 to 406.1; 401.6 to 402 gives 0.04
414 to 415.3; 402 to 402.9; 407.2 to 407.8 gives 0.03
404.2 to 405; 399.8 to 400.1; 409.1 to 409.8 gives 0.34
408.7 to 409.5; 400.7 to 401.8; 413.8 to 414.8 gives -0.17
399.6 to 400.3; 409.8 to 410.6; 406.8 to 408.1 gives -0.05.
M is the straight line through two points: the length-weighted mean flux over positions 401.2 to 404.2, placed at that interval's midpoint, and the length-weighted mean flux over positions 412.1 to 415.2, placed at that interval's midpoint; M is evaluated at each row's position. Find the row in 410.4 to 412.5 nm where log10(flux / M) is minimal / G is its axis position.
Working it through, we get 410.494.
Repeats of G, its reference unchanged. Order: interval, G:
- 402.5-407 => 406.731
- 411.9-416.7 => 412.009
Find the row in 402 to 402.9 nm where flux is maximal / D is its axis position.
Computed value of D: 402.445 nm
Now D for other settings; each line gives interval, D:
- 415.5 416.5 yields 415.630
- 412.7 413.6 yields 413.530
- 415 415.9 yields 415.630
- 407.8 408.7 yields 407.856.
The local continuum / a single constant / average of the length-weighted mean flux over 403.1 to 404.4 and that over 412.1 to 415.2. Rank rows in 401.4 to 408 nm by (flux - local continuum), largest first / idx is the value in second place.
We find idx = 1.4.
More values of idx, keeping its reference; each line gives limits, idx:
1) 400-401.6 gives 1.5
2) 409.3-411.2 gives -6.4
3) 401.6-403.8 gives 1.4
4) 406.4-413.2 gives -0.2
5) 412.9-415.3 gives -0.4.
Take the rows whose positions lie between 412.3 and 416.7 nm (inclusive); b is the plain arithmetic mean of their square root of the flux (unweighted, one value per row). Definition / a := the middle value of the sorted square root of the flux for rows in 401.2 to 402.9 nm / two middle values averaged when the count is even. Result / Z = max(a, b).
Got 4.180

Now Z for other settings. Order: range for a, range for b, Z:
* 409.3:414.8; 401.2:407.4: 4.119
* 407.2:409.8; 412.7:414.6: 3.913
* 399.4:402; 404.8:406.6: 4.165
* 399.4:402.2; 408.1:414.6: 4.165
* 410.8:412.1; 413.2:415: 3.947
